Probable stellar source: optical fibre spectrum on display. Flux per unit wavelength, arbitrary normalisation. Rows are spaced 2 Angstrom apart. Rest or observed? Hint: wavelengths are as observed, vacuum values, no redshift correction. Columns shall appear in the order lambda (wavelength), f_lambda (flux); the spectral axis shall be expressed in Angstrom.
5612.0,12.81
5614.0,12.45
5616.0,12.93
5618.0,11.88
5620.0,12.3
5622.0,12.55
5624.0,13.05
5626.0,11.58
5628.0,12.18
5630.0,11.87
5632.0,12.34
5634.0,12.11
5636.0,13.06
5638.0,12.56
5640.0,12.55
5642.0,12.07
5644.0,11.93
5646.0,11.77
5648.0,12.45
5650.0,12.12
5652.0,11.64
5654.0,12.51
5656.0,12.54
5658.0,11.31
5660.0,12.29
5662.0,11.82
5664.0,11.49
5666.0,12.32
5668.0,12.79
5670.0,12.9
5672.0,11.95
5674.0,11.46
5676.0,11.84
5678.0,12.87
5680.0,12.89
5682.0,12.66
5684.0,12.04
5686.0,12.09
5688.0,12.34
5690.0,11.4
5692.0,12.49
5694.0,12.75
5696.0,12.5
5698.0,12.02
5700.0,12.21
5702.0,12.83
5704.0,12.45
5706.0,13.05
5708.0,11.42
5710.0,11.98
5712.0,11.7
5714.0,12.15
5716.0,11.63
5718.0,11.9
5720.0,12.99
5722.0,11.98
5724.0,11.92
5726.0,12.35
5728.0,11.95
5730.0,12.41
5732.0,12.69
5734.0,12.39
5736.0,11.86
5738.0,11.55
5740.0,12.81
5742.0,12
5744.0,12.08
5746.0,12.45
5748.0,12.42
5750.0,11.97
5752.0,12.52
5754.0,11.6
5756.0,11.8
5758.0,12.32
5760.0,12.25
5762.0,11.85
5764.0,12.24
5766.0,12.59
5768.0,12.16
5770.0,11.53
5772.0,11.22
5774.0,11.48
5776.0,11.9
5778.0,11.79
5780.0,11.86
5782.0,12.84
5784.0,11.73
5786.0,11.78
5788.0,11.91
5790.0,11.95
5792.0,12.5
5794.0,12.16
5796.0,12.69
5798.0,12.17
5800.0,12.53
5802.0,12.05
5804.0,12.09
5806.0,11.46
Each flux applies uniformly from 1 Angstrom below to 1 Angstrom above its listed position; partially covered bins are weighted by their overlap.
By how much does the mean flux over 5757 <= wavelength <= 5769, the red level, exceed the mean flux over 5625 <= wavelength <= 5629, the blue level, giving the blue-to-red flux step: 0.4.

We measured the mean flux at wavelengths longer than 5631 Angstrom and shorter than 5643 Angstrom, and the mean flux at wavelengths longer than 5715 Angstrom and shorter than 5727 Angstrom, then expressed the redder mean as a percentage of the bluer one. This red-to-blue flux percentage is 97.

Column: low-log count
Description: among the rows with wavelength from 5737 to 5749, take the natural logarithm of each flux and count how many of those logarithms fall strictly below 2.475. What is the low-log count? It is 1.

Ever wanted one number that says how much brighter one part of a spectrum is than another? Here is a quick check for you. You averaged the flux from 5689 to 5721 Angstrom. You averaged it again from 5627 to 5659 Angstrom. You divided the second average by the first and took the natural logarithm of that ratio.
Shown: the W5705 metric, -0.002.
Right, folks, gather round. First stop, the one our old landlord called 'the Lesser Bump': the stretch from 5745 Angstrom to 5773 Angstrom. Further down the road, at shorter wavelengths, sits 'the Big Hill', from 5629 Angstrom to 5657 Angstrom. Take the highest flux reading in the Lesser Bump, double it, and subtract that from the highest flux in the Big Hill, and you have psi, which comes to -12.1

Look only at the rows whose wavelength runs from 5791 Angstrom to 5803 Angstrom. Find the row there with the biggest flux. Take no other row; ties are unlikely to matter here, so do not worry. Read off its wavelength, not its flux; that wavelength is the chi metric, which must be 5796.0 Angstrom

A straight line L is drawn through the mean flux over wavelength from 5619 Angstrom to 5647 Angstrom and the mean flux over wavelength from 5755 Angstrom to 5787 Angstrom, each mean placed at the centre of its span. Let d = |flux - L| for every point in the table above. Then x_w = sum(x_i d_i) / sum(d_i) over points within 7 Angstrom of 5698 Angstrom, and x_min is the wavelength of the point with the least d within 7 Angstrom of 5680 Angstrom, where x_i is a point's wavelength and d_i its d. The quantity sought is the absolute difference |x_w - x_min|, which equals 11.9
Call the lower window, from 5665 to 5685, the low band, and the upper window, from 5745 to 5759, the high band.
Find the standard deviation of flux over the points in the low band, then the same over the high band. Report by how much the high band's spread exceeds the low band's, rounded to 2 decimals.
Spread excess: -0.16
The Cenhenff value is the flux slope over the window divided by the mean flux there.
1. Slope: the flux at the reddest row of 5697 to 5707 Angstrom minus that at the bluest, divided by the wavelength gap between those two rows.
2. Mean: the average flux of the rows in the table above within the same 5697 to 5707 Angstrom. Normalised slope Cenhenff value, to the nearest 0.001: 0.010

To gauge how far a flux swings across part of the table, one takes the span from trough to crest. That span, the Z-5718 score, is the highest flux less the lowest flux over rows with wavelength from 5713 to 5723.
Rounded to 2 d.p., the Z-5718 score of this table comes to 1.36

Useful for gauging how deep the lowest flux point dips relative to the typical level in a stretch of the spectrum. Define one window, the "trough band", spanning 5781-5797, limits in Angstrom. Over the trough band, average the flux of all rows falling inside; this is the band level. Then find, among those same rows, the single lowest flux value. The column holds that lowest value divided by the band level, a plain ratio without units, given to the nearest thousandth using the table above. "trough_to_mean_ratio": 0.962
